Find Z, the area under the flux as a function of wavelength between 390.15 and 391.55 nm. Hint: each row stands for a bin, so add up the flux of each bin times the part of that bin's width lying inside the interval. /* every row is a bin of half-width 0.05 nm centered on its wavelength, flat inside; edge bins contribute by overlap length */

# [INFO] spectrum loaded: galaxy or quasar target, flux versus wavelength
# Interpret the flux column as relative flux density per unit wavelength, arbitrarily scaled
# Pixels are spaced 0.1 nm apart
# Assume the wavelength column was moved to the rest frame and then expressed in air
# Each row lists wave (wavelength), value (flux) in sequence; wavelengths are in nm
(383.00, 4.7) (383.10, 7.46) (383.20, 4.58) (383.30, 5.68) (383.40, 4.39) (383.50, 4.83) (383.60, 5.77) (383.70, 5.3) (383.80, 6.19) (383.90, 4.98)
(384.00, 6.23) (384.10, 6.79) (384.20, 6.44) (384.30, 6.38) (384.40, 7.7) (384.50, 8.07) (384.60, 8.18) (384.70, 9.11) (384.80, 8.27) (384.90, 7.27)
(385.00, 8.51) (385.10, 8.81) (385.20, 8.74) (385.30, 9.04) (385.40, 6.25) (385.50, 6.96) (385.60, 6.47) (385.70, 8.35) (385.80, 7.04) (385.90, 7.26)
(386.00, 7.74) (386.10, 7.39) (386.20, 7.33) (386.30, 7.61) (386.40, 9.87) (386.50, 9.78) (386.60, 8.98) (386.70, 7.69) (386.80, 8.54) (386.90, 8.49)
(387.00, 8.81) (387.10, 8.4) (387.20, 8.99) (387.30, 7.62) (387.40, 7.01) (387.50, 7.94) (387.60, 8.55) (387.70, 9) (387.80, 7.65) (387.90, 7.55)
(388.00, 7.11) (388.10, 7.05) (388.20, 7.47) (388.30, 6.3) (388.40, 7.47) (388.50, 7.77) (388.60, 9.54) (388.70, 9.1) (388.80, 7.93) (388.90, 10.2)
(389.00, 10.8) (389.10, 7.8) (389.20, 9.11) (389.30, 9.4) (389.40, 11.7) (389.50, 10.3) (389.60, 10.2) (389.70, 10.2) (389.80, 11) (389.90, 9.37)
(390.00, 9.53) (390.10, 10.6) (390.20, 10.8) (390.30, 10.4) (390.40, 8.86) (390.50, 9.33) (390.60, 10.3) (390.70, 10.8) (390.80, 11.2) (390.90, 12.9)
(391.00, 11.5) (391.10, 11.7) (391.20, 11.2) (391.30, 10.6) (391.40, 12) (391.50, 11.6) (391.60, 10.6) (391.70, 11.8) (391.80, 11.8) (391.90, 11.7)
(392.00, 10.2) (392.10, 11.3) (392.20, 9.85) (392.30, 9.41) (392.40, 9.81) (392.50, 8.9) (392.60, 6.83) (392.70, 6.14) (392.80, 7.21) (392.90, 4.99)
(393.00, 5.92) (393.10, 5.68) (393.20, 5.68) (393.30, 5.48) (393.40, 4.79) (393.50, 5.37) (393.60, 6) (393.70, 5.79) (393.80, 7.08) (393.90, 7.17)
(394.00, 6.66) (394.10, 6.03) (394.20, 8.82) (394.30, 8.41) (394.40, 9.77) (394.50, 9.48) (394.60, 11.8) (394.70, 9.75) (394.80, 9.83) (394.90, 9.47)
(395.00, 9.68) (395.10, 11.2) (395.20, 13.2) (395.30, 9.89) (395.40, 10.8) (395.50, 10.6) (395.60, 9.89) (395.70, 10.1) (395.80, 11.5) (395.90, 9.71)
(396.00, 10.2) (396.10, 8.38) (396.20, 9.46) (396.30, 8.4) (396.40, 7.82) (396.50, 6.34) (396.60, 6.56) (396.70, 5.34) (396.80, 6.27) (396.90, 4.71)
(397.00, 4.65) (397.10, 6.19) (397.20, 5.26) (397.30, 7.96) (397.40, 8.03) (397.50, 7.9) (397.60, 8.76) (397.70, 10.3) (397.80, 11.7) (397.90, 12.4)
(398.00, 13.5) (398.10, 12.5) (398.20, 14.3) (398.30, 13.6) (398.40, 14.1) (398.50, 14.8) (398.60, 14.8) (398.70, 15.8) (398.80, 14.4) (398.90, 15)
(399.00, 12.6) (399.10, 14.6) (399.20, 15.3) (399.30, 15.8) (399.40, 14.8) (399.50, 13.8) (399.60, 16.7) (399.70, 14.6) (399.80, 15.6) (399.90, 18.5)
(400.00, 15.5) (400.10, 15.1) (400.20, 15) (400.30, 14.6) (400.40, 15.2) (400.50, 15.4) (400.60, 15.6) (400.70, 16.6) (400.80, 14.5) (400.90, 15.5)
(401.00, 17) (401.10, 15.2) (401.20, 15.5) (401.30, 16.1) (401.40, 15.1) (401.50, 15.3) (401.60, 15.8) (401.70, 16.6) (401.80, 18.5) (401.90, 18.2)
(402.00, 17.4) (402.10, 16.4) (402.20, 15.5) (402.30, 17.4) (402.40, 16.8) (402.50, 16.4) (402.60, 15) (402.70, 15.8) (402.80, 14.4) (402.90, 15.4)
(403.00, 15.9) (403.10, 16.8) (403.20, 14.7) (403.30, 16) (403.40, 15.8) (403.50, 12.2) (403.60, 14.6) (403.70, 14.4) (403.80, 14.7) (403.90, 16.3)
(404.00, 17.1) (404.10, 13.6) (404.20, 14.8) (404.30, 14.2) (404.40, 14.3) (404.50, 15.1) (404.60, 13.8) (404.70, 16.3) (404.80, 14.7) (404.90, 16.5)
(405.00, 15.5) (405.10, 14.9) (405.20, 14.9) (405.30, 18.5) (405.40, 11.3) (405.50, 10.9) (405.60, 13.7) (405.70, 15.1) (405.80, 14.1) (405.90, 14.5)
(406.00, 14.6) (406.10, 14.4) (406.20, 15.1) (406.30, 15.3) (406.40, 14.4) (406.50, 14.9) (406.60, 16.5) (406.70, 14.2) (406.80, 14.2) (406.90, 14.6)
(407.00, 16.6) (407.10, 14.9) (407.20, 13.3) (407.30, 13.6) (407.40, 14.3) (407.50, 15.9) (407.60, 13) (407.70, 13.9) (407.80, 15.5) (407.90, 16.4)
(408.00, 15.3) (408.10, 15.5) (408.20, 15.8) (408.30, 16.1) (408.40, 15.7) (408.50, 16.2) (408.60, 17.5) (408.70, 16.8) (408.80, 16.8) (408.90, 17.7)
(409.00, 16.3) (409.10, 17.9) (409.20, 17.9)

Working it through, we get 15.3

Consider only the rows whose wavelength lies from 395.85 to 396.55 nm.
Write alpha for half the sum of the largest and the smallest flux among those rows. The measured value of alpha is 8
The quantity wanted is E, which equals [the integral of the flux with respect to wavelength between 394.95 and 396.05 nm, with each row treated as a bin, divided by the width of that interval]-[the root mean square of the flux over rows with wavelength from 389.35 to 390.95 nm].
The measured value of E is 0.1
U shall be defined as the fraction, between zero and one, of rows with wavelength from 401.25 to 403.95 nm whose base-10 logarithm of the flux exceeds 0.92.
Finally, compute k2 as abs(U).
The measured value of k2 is 1.0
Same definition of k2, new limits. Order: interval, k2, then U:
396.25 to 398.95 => 0.6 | 0.6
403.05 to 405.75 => 1.0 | 1.0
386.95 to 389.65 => 0.5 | 0.5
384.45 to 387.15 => 0.5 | 0.5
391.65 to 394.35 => 0.4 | 0.4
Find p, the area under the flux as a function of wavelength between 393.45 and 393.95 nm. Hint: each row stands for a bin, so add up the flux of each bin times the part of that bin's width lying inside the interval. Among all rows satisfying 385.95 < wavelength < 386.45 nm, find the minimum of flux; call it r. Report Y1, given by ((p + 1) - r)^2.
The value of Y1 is 10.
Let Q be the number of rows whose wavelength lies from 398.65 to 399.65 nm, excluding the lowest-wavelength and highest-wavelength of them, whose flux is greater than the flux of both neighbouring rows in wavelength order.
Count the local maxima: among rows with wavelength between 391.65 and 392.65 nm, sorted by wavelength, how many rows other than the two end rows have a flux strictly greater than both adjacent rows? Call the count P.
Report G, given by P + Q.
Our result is 4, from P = 2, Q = 2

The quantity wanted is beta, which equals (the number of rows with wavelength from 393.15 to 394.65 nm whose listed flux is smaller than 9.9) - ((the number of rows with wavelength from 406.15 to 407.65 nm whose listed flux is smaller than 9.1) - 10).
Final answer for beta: 24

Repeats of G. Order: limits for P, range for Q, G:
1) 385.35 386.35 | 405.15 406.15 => 6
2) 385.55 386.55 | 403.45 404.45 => 6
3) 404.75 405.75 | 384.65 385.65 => 5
